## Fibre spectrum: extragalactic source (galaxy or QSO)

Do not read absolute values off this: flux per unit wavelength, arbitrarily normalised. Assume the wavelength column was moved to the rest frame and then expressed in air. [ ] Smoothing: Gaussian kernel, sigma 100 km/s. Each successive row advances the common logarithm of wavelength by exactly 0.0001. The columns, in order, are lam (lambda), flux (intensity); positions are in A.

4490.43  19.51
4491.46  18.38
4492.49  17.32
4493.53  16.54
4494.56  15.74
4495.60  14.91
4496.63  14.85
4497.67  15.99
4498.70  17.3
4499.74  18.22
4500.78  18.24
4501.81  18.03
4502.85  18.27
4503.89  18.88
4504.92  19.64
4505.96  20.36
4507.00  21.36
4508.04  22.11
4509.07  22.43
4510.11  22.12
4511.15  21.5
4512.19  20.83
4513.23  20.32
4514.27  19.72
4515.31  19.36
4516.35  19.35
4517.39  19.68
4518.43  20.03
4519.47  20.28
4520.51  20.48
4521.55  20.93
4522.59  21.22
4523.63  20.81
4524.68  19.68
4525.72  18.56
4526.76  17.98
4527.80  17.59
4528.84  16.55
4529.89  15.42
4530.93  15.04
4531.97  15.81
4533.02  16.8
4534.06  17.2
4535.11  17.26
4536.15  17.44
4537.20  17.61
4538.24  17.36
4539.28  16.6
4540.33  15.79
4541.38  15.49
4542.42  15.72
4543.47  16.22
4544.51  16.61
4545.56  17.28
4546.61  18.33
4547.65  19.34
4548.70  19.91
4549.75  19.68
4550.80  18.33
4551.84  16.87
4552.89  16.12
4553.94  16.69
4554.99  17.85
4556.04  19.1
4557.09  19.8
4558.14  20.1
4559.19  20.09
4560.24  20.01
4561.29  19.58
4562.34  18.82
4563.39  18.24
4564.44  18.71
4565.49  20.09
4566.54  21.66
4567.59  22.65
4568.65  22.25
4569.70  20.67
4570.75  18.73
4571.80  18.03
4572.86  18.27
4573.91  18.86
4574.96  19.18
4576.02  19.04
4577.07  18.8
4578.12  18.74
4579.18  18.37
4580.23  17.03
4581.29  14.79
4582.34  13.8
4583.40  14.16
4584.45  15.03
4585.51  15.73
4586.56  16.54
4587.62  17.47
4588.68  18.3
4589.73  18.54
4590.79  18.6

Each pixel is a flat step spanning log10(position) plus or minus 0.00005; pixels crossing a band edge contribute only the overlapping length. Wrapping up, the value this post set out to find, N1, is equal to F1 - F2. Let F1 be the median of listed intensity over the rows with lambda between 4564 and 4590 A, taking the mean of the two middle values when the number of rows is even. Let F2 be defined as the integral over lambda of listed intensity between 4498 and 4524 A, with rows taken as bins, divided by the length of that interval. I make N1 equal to -1.5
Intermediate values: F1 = 18.5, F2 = 20.0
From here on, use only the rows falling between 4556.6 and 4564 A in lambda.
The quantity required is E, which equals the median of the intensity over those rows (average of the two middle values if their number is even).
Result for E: 19.8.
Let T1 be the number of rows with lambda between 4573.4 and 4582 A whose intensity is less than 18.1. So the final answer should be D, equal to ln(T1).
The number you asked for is 0.7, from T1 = 2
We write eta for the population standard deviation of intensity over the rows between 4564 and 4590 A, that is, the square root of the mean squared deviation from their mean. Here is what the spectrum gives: 2.3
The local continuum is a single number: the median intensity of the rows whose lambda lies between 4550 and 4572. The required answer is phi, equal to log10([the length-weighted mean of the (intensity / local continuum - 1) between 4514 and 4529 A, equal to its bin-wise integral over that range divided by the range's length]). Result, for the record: -1.6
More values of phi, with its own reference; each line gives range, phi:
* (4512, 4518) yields -1.4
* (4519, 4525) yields -1.1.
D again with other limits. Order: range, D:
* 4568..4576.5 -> 0.0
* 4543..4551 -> 1.1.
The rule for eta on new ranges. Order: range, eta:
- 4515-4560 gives 1.7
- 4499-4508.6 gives 1.4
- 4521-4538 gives 1.9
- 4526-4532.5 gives 1.1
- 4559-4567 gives 1.0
